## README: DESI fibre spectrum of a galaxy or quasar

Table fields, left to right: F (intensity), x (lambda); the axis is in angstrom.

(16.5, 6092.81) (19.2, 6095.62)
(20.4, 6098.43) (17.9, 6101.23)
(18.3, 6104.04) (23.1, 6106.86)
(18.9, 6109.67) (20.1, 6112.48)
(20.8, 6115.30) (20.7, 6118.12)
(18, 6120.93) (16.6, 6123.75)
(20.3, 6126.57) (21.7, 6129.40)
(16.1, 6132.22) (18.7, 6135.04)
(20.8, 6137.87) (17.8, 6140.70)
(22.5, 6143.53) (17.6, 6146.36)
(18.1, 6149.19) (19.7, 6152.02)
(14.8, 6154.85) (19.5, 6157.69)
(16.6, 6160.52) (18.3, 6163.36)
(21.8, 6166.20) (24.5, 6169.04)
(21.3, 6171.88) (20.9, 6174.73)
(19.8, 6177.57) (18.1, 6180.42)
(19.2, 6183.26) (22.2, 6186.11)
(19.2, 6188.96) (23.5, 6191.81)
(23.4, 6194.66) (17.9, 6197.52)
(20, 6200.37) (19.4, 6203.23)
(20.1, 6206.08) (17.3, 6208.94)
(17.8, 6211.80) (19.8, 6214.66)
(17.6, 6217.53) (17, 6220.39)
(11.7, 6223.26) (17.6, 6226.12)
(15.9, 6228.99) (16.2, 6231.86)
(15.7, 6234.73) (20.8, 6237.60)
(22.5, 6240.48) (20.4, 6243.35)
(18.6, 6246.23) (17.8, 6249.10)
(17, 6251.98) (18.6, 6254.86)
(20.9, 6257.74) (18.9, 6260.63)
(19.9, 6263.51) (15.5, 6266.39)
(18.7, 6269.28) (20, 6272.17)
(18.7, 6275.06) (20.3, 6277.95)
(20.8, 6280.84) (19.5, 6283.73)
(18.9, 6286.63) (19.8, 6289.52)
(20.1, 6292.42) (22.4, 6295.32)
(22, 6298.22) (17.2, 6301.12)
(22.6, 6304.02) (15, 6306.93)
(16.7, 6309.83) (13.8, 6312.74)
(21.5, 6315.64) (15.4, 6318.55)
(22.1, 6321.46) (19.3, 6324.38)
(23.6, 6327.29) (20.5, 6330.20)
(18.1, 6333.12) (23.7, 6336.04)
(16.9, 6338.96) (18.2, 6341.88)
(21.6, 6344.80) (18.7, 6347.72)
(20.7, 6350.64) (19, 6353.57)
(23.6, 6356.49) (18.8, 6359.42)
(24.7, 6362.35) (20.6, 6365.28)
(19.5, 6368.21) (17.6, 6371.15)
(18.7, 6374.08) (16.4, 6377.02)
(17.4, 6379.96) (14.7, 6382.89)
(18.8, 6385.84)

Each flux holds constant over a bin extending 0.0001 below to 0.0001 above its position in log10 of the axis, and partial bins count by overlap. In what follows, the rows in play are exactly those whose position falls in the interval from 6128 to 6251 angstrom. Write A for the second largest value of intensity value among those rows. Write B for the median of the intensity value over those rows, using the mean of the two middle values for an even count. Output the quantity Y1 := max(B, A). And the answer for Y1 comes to 23.5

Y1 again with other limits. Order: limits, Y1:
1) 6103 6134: 21.7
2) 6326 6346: 23.6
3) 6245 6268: 19.9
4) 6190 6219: 23.4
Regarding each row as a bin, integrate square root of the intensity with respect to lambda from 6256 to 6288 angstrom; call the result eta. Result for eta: 140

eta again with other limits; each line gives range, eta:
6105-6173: 300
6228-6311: 362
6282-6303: 94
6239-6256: 74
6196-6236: 167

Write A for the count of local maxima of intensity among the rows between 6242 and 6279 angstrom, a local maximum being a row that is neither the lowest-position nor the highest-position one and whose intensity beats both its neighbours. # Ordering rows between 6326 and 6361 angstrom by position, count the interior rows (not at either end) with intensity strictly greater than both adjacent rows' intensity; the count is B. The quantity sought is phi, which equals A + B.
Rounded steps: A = 3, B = 4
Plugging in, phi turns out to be 7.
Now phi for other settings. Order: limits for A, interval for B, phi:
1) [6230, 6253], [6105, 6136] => 3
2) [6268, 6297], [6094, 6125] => 5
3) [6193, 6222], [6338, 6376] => 7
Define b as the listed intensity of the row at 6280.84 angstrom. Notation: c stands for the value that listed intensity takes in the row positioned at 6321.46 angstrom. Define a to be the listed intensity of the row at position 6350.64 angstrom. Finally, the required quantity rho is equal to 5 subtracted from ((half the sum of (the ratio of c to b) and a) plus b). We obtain 27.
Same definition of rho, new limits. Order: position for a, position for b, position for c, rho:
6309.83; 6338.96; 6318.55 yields 21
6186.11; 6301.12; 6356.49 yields 24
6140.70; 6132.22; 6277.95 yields 21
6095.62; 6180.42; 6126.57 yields 23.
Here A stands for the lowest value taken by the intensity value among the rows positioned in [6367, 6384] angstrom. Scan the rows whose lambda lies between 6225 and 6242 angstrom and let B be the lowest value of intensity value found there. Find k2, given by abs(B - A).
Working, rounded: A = 14.7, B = 15.7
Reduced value 1.0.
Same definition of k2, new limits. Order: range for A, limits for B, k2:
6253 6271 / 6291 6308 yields 0.5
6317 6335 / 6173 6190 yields 2.7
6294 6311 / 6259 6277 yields 0.5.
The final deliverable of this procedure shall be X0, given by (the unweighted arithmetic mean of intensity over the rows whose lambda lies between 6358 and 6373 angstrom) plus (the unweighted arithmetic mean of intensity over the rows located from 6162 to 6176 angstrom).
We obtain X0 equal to 42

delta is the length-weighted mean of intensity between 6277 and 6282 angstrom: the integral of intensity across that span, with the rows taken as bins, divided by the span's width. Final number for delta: 20.6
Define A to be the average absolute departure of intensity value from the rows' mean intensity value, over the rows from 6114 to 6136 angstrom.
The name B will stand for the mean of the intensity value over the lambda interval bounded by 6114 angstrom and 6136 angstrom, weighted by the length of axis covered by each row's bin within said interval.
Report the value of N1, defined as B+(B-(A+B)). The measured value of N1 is 17.4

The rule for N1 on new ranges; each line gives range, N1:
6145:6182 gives 17.4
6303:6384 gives 16.9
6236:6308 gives 17.9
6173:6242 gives 16.8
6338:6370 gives 18.4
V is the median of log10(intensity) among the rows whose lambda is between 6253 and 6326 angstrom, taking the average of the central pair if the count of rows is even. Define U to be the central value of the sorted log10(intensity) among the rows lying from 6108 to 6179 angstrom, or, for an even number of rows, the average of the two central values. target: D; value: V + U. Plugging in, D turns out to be 2.58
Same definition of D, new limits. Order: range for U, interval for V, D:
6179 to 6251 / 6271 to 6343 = 2.57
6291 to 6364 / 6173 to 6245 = 2.59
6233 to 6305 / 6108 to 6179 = 2.59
